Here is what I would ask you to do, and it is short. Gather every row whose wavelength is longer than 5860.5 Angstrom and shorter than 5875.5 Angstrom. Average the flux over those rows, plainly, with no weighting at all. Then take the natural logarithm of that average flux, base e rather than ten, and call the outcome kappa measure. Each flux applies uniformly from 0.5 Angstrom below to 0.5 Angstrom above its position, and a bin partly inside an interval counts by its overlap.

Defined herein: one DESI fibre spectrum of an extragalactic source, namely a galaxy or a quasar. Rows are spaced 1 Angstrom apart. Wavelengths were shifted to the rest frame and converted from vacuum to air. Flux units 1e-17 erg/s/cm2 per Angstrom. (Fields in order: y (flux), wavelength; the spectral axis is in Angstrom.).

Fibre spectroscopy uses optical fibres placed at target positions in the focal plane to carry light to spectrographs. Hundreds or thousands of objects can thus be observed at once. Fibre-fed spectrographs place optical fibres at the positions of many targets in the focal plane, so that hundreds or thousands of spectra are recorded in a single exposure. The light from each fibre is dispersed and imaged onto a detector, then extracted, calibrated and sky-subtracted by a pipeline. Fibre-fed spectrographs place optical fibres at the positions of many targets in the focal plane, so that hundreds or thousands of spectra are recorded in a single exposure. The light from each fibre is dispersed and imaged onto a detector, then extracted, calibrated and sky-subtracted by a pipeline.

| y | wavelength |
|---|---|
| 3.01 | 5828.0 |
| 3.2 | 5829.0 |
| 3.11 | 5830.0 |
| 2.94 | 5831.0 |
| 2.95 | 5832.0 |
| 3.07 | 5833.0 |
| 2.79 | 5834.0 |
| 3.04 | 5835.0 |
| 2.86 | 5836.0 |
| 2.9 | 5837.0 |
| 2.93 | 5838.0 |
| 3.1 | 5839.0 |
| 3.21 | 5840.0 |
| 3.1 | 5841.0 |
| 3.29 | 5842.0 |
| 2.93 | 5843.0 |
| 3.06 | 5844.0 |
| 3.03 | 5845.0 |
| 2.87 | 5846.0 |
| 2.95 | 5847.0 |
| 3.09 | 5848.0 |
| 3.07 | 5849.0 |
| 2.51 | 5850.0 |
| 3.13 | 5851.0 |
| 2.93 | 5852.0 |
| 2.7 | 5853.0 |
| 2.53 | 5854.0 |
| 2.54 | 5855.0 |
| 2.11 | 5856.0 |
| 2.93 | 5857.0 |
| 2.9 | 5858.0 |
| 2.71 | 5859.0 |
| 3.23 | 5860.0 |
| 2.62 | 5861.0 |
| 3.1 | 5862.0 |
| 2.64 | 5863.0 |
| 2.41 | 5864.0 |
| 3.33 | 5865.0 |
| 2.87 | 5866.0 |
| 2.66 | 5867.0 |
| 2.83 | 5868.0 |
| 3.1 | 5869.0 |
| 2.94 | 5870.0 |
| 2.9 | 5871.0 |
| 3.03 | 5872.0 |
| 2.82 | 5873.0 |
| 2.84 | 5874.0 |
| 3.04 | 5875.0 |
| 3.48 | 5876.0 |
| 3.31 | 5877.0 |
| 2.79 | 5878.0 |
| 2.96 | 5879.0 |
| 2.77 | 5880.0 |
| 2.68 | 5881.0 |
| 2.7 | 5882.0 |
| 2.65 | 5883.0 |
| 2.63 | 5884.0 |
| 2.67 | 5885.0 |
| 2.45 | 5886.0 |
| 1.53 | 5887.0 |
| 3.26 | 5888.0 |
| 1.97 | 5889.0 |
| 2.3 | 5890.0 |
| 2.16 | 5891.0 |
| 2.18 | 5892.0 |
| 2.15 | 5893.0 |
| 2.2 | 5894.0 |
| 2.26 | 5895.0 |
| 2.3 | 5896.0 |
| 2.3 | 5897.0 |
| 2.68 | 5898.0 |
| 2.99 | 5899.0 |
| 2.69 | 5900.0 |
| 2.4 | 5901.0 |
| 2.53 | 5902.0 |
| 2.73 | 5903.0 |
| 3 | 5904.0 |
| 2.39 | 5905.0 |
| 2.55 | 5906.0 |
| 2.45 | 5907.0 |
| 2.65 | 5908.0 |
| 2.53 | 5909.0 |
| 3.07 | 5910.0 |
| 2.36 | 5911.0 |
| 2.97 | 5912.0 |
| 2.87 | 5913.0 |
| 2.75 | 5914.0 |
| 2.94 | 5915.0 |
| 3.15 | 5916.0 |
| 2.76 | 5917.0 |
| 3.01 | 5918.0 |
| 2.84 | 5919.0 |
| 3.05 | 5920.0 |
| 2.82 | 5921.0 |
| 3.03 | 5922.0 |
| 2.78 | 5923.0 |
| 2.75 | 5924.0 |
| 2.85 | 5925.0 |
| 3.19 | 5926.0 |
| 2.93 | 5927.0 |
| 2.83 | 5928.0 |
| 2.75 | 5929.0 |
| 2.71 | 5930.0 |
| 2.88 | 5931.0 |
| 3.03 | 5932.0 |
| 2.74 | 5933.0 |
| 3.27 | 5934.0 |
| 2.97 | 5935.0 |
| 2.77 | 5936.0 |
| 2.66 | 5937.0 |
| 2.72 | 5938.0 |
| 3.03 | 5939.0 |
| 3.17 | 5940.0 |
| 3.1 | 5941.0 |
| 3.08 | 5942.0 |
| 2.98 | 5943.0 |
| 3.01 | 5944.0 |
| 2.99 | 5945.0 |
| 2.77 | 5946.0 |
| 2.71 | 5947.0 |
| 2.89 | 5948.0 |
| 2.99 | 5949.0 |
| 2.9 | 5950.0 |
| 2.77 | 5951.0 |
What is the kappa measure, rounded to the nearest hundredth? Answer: 1.06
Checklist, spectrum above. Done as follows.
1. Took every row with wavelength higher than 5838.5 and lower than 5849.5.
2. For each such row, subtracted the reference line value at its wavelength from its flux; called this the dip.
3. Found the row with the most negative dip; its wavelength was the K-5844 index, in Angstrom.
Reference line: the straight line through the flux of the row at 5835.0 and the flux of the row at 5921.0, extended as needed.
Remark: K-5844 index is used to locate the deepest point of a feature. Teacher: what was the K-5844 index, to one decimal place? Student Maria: 5846.0 Angstrom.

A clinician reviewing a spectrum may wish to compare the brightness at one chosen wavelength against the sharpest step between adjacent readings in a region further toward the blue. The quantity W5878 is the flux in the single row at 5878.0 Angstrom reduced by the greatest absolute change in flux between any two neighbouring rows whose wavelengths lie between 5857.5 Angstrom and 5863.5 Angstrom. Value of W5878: 2.18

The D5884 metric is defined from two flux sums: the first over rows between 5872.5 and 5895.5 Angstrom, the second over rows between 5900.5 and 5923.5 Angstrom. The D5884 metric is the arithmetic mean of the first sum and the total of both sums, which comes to 92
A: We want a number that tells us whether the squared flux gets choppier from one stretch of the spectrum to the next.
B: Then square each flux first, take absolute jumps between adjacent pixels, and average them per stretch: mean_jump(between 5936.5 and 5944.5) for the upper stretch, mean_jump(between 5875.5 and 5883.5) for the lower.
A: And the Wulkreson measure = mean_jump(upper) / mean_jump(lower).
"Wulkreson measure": 0.60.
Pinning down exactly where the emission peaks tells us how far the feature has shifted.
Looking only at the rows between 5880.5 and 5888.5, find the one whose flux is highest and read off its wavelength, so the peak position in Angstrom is 5888.0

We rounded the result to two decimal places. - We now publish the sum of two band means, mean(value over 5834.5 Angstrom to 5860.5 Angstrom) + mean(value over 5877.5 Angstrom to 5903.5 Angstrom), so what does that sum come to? 5.41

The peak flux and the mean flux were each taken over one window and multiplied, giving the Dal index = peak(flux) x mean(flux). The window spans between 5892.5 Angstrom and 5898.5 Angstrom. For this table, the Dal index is 6.2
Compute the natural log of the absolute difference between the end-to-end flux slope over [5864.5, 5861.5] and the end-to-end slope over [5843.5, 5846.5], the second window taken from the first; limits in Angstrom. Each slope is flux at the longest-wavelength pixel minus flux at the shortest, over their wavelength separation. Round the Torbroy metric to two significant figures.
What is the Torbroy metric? -1.4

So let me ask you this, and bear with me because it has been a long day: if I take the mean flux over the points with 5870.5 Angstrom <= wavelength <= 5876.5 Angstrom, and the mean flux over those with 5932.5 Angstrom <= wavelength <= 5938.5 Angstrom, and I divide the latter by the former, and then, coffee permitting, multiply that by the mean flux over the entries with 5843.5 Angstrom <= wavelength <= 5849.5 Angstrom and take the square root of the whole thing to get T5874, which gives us 1.69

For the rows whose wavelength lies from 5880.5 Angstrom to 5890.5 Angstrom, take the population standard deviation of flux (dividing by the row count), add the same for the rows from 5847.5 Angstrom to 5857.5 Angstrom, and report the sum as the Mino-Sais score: 0.76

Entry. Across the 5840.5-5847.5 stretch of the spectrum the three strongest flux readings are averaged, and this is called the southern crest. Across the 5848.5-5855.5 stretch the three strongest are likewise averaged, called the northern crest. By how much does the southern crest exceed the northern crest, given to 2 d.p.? 0.11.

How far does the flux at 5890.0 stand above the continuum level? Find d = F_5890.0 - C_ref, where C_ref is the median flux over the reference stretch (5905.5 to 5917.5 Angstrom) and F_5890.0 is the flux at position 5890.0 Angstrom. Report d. -0.5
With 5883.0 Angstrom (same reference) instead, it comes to -0.1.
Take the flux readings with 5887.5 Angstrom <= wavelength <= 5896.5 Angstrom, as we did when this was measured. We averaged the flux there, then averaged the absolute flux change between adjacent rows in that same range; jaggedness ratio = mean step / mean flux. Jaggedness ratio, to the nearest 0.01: 0.11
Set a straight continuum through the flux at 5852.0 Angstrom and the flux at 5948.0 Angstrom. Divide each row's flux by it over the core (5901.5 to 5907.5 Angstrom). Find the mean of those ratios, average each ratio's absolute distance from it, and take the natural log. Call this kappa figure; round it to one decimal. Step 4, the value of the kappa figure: -2.8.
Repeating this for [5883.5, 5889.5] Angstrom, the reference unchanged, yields -1.9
